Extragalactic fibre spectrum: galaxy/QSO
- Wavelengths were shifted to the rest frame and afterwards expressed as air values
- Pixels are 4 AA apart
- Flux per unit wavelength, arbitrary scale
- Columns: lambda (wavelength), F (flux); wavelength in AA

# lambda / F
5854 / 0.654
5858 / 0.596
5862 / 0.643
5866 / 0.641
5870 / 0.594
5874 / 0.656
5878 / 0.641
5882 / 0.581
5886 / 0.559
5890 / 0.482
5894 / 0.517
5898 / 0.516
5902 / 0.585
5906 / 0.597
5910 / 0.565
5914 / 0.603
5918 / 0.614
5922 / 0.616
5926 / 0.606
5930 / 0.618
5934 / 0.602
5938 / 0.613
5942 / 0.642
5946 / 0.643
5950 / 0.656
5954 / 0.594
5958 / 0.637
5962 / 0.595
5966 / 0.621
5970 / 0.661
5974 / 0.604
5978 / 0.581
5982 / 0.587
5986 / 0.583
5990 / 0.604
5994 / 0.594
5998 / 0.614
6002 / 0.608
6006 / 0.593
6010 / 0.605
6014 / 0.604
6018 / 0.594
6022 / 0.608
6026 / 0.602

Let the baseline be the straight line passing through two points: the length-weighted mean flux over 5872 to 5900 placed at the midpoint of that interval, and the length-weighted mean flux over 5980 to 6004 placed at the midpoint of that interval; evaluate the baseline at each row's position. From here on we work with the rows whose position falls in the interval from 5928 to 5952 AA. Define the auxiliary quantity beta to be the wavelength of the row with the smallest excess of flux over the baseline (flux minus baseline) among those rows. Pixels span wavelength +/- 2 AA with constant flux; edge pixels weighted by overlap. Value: 5934 AA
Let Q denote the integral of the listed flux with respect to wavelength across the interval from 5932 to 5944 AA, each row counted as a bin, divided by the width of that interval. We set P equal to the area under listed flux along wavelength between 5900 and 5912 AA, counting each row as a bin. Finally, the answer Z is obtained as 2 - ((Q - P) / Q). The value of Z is 12.3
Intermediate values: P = 6.99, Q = 0.619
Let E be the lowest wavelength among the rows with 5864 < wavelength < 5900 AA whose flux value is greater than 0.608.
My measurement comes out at 5866 AA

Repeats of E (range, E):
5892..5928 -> 5918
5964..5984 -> 5966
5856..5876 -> 5862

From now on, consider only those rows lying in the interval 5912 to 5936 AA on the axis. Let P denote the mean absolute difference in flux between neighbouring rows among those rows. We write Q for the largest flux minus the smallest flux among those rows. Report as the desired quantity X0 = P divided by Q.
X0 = 0.64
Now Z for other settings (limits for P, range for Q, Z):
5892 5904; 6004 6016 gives 11.8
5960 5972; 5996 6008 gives 13.4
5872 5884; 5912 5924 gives 13.3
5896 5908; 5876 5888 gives 12.4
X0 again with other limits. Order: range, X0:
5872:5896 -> 0.24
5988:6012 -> 0.60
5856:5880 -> 0.56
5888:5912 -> 0.26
